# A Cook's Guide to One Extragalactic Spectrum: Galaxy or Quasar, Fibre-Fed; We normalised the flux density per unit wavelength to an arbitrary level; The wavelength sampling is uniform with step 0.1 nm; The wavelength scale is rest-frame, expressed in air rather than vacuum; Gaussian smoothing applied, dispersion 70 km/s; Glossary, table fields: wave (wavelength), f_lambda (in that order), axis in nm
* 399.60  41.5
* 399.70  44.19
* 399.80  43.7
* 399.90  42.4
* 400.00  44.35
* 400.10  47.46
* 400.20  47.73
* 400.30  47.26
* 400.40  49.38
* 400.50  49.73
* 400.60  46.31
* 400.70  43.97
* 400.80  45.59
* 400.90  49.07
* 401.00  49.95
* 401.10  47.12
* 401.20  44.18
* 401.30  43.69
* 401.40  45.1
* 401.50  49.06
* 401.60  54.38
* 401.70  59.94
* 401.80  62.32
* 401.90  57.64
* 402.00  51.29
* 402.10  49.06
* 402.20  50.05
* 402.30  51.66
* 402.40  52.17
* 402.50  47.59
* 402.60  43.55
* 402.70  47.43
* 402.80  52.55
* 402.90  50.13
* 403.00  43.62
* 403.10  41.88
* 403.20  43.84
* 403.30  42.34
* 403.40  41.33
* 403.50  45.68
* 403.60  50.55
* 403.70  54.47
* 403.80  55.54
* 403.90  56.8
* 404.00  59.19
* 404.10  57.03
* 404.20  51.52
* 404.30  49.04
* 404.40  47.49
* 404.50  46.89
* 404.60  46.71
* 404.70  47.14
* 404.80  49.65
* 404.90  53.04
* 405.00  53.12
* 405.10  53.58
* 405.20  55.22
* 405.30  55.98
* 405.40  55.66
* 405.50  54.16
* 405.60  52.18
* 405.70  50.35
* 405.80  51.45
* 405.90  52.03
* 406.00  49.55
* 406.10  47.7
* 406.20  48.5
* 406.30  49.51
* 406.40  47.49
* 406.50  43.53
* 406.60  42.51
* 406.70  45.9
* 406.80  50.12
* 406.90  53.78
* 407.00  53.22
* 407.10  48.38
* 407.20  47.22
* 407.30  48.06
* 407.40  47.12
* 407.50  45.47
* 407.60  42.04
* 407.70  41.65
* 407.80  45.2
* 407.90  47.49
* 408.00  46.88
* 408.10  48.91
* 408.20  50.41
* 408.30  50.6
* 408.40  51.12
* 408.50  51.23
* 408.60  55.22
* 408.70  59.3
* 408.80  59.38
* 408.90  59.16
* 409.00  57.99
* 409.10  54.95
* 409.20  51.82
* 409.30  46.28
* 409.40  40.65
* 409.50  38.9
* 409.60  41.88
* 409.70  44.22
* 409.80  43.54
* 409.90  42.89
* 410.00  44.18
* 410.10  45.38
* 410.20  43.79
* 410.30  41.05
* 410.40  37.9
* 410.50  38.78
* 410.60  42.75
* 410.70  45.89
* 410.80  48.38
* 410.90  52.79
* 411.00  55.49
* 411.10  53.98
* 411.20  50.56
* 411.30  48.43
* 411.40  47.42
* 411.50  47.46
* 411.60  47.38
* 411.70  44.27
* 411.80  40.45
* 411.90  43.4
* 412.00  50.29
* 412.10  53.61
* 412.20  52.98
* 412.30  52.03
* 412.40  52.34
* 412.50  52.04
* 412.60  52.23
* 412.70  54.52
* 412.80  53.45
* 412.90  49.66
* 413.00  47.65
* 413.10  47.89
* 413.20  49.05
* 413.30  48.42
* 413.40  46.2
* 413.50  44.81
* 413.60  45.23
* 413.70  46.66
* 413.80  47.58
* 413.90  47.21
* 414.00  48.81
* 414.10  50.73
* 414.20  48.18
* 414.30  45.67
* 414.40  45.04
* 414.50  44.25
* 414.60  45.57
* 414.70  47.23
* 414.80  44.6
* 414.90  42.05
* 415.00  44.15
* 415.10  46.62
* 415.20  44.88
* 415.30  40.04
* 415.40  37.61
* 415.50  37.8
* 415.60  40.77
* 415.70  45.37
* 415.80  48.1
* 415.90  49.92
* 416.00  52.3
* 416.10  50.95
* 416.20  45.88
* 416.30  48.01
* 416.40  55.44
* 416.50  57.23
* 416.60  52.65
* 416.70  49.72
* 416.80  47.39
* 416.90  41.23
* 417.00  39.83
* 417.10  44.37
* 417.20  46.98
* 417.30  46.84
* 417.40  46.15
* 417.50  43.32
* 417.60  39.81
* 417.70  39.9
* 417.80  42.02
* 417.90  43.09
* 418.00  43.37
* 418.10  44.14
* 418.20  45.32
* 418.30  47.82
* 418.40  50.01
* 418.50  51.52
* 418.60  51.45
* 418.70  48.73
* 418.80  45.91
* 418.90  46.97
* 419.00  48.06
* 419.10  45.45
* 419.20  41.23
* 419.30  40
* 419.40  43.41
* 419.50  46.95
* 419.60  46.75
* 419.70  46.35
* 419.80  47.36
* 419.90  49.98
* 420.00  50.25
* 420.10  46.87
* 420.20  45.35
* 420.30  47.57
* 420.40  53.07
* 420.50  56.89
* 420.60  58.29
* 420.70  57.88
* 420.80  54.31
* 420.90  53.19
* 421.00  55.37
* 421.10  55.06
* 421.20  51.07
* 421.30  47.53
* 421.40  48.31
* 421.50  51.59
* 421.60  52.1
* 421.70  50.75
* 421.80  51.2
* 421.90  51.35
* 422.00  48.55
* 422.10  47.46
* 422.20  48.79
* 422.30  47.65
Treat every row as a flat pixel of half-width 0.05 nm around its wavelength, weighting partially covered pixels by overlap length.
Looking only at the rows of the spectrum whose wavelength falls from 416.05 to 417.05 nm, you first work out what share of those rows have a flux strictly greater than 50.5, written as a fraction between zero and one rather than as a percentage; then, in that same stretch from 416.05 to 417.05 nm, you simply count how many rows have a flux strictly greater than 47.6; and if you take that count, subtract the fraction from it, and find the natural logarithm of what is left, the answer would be 1.72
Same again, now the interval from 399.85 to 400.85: 1.10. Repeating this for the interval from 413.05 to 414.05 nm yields 1.39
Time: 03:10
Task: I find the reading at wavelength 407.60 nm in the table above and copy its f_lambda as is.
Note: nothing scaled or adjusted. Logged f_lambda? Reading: 42.04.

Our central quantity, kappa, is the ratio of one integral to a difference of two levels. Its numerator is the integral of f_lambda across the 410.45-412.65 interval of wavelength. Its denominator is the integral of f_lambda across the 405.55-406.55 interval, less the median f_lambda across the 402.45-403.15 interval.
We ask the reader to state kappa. 60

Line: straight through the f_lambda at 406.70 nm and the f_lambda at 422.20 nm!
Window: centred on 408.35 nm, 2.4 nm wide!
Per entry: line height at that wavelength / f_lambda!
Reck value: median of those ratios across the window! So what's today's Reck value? 0.95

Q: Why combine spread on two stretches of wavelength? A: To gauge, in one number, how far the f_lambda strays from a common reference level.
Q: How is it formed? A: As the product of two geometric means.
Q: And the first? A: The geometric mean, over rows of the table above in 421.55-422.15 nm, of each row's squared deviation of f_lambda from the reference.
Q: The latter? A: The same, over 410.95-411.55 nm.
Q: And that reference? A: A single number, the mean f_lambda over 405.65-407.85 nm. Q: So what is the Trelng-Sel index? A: 7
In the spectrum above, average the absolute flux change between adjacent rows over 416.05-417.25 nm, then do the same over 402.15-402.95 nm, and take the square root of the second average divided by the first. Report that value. 0.92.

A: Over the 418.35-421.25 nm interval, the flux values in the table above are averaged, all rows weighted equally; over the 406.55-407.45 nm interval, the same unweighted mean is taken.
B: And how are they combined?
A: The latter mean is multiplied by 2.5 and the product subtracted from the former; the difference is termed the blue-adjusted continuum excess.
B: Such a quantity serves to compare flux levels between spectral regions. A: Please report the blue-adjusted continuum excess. -72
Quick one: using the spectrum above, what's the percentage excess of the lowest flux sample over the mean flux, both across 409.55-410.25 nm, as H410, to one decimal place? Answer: -4.2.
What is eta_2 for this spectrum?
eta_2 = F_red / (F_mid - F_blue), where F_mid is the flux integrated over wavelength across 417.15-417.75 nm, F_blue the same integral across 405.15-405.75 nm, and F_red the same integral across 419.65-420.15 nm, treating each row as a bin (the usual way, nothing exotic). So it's -4.0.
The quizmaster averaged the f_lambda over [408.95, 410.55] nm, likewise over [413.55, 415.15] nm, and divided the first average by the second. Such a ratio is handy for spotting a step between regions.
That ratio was 0.97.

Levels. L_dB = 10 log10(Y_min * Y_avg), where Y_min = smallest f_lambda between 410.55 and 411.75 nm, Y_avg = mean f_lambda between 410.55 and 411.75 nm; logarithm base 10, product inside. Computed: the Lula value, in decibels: 33.2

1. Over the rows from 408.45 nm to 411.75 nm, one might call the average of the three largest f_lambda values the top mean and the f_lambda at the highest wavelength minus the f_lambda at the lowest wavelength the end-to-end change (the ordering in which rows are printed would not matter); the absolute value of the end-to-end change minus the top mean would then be 66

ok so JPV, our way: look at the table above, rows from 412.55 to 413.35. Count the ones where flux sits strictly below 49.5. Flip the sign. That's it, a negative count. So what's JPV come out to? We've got -4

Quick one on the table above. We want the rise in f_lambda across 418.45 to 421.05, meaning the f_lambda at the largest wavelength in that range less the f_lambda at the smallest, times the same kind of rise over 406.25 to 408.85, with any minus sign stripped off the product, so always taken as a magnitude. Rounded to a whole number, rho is 38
